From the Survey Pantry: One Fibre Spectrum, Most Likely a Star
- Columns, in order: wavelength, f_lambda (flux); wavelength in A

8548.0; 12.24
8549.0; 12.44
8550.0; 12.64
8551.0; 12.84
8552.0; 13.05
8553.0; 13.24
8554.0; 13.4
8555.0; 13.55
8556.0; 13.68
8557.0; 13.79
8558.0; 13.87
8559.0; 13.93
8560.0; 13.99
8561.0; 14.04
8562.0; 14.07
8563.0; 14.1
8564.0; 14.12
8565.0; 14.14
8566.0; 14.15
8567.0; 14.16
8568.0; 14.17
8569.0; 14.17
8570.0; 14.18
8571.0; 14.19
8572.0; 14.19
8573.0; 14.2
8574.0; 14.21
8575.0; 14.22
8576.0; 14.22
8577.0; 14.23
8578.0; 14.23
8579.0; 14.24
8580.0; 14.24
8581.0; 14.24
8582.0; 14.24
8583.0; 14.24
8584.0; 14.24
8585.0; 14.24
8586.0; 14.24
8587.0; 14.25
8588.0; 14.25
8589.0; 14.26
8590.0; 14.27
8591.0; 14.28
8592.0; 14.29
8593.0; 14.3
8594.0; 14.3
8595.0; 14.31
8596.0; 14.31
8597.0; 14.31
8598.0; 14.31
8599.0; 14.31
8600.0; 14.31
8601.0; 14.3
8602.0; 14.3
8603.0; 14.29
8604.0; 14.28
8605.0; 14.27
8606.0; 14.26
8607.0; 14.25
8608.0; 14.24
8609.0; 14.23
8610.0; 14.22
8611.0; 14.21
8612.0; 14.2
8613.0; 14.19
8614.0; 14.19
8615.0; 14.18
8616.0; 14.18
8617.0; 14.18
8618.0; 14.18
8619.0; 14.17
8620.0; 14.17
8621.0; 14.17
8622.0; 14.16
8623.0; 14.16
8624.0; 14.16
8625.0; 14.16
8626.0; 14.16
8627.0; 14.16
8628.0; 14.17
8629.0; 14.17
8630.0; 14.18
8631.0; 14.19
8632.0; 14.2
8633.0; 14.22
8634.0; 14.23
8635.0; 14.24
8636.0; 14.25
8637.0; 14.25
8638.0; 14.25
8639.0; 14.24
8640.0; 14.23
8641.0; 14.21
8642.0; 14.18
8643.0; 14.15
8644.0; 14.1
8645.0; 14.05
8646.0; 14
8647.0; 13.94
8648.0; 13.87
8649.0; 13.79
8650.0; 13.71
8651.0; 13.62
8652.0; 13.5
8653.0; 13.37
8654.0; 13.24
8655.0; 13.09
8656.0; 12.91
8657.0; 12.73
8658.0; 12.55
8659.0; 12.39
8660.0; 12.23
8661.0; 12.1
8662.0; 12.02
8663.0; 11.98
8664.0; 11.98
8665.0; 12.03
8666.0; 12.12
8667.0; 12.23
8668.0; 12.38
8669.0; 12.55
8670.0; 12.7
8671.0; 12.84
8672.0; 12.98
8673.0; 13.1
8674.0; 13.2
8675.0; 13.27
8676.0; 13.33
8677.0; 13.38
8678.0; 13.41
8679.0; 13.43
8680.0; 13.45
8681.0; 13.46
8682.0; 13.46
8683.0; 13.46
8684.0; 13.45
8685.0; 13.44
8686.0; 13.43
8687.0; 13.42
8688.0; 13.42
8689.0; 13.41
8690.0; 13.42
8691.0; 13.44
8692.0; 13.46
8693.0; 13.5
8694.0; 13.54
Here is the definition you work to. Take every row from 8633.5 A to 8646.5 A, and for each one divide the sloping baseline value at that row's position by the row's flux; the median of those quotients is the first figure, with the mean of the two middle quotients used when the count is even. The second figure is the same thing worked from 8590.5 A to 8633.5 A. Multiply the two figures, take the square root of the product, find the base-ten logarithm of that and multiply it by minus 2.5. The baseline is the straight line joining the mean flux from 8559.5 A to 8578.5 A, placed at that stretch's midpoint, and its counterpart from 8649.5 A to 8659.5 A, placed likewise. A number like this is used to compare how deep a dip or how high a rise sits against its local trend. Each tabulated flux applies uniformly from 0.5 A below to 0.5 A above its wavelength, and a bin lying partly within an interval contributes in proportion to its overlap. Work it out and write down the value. 0.058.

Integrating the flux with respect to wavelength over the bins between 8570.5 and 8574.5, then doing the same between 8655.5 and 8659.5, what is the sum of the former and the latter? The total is 107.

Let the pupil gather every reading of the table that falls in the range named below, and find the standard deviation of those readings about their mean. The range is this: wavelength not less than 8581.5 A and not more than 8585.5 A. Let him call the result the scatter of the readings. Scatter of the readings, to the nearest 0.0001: 0.0000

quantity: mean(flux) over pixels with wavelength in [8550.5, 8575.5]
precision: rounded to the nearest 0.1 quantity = 13.9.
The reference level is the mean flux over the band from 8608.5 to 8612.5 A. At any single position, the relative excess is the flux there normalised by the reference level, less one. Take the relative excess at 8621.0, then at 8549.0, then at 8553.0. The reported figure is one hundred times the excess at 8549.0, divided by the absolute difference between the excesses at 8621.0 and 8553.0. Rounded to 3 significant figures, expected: -191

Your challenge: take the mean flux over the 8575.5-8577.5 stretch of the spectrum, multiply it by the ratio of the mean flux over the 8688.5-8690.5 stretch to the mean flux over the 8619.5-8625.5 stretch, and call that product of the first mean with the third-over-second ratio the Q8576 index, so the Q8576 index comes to 13.5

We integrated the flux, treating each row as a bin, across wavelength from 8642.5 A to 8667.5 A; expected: 326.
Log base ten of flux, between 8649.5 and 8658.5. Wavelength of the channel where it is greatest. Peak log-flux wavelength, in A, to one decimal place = 8650.0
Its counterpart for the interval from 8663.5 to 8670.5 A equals 8670.0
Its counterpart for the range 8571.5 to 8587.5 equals 8587.0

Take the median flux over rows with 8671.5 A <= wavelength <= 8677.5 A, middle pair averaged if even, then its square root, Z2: 3.64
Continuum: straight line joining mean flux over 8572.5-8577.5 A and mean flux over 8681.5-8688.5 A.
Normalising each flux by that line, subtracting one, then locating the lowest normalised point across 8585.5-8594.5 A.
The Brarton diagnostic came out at 8586.0 A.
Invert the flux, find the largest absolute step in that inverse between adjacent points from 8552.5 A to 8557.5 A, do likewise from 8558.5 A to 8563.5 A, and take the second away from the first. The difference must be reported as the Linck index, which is 0.0006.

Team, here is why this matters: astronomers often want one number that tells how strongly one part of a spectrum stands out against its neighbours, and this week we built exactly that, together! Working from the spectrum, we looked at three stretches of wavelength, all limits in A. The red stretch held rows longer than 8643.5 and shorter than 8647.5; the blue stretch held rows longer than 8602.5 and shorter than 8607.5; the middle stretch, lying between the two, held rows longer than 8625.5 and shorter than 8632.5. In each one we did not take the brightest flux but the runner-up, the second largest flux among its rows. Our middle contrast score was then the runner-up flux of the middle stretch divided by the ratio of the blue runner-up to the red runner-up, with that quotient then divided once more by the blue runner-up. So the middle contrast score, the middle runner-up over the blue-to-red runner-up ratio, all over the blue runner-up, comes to 0.978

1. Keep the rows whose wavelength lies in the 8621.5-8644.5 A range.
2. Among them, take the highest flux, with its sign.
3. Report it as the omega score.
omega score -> 14.25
